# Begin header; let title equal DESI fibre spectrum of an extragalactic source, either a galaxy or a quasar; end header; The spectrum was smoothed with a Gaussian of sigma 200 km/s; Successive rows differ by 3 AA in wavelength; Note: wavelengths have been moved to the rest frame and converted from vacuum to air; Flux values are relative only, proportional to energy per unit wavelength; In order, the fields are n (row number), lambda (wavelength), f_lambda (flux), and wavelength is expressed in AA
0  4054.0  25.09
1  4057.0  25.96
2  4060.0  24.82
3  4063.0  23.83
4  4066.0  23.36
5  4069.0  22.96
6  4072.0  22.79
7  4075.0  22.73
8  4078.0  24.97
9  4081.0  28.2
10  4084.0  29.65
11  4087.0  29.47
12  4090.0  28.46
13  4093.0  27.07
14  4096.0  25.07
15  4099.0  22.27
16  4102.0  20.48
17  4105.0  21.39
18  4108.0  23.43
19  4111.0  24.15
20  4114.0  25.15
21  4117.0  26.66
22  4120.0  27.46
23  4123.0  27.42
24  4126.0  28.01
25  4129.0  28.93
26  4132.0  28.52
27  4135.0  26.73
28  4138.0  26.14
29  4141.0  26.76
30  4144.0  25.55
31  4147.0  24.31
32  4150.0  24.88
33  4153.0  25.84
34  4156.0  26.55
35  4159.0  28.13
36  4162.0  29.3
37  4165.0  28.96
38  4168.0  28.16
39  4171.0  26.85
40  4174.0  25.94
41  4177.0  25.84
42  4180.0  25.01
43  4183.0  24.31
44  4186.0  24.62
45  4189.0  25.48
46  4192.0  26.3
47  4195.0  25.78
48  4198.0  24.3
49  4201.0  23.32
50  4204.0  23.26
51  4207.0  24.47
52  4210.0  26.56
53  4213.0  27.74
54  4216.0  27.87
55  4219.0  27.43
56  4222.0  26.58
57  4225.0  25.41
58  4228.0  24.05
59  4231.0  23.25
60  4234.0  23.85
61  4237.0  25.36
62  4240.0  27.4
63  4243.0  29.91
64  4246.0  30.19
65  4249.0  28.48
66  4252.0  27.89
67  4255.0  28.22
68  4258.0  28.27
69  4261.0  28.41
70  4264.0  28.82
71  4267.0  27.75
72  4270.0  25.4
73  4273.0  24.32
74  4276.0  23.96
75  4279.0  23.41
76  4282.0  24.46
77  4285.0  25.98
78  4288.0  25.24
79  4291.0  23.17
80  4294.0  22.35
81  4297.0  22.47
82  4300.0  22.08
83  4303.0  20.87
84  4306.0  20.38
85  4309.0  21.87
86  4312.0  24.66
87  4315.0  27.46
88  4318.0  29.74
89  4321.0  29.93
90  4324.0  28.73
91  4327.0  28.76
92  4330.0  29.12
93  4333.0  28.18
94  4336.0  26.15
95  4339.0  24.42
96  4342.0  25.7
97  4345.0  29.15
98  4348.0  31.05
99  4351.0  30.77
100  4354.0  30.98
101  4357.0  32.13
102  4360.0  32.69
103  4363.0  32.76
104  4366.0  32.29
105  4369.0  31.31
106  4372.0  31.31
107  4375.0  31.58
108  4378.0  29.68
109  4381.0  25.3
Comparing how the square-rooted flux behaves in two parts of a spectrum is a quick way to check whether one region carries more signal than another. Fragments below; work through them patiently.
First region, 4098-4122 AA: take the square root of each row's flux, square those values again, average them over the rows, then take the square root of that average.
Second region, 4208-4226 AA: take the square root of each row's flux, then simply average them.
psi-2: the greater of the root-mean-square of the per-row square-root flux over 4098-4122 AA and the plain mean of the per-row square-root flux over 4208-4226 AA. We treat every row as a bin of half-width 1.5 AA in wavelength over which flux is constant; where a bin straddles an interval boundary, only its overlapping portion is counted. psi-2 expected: 5.19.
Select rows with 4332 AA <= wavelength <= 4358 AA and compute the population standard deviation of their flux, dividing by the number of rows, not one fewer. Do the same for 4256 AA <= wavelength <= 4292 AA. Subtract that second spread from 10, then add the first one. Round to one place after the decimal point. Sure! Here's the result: 10.6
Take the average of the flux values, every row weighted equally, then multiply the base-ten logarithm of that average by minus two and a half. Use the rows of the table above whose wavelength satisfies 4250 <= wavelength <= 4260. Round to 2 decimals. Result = -3.62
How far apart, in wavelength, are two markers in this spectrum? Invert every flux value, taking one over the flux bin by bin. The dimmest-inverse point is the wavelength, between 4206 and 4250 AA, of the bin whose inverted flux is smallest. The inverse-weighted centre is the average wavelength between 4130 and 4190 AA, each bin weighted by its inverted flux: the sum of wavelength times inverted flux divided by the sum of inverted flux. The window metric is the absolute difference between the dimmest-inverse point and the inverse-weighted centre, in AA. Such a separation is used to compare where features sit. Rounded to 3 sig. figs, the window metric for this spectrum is 85.2 AA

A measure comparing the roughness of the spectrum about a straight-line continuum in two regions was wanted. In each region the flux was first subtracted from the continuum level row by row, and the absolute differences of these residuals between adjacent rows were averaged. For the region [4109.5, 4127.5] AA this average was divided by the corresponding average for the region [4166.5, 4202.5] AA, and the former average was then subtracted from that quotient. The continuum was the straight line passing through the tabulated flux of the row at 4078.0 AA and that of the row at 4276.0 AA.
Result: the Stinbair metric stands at 0.21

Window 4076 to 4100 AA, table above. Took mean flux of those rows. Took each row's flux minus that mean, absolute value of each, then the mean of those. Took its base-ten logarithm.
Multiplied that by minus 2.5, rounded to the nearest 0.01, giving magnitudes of -0.80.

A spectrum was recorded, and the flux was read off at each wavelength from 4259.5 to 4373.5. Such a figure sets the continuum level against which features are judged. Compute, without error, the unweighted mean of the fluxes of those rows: 27.1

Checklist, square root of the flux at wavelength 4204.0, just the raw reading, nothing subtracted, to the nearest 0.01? 4.82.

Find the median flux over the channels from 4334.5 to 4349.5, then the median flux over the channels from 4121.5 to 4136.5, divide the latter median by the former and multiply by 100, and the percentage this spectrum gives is 107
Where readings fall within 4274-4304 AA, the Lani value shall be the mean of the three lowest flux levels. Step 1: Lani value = 21.8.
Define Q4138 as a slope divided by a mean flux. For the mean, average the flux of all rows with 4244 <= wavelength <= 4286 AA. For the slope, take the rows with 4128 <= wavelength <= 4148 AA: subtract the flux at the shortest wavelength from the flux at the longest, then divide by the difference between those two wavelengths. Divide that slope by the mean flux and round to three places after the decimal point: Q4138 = -0.010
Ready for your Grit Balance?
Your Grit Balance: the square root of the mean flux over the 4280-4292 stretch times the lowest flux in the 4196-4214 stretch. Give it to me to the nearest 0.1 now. 24.0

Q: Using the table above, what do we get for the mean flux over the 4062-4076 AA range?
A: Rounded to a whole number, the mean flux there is 23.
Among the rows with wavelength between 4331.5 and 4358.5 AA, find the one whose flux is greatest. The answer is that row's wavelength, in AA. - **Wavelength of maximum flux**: 4357.0 AA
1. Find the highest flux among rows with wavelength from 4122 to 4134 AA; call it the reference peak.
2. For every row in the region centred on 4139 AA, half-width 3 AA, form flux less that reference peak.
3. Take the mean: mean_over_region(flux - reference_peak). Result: -2.5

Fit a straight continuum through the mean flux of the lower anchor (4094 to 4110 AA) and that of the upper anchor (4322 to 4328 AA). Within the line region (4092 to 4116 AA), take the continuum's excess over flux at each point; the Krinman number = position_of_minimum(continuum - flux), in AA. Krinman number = 4093.0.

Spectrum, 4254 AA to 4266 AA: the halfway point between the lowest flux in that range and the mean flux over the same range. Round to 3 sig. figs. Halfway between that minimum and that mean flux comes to 28.3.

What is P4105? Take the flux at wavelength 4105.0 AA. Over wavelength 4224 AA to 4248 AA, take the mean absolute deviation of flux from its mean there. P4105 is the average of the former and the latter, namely 11.8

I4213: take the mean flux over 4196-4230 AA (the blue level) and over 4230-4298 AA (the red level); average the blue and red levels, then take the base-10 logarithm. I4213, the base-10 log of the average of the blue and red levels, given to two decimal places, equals 1.41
